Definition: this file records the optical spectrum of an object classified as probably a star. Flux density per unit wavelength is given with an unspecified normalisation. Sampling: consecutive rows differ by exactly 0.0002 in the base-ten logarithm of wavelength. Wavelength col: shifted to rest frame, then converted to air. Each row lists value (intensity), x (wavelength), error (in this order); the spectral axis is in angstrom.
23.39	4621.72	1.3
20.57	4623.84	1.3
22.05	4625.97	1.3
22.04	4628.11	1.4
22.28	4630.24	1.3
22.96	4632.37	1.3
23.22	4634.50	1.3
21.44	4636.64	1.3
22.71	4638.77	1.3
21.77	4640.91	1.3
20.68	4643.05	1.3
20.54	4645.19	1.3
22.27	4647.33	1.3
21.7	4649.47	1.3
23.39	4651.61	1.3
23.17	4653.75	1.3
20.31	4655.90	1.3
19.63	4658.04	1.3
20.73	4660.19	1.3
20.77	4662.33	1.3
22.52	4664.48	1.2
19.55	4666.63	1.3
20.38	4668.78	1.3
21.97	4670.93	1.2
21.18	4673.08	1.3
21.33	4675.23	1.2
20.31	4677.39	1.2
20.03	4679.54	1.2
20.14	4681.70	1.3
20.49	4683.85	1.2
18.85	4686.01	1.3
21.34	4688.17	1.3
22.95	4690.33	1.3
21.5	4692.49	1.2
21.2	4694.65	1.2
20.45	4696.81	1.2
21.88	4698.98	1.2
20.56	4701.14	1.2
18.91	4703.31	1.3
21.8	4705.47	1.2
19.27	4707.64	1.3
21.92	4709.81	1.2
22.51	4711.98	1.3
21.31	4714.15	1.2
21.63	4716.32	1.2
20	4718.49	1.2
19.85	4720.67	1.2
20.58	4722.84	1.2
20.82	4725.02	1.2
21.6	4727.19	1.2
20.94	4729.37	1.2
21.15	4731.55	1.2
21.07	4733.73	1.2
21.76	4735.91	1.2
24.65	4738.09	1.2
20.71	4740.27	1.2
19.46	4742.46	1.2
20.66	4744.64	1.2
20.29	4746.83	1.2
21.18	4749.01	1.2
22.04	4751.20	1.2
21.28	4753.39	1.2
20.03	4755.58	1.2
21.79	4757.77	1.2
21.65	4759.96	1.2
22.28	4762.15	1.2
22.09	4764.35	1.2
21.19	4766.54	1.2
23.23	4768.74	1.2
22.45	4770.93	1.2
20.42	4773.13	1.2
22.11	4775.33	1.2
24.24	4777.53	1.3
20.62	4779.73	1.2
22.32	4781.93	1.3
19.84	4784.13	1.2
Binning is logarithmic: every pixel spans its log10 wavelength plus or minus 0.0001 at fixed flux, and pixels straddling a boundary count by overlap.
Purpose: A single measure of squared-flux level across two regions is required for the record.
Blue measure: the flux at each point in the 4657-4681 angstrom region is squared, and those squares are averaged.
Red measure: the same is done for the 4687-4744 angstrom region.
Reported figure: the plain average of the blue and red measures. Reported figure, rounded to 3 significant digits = 440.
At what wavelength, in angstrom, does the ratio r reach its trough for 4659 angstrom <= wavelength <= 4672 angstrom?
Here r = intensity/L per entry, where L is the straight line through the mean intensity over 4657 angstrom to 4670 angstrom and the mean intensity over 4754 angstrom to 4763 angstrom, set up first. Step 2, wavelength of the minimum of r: 4666.63 angstrom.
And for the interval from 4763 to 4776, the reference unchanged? 4773.13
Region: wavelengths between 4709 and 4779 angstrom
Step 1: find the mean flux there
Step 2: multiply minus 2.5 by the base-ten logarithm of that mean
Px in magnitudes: -3.33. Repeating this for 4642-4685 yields -3.31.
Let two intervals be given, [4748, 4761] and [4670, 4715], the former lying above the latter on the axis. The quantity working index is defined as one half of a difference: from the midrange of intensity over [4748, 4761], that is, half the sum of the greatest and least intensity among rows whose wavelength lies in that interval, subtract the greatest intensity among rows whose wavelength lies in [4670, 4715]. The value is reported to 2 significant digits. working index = -0.96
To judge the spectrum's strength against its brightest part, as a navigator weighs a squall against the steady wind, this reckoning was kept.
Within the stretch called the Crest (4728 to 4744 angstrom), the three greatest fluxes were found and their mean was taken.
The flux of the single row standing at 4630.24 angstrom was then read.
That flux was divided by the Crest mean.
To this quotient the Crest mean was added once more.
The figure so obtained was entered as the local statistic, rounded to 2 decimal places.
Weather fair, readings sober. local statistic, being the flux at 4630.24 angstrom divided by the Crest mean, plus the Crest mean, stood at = 23.51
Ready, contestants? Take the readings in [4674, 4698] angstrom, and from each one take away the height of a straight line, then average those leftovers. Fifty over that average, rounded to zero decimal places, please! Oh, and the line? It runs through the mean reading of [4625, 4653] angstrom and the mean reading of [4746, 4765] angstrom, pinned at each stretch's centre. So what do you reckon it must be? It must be -49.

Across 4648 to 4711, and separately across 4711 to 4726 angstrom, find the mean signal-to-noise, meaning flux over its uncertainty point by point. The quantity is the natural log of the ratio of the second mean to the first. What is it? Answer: 0.030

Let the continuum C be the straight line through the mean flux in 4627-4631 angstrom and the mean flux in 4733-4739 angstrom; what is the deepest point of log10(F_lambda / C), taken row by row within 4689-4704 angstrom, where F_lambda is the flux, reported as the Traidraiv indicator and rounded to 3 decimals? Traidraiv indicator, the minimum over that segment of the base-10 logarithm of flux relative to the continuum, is -0.073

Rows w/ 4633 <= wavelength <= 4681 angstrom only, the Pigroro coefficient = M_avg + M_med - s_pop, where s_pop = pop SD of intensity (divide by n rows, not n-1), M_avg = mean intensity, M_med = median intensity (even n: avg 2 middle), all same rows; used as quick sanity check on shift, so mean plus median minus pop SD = 41.5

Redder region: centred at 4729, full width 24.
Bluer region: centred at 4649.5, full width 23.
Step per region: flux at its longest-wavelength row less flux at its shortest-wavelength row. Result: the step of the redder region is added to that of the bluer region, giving -1.3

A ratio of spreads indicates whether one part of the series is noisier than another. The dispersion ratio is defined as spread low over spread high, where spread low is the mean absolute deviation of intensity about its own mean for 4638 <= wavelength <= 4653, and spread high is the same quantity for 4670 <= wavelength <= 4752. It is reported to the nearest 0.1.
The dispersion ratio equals 1.0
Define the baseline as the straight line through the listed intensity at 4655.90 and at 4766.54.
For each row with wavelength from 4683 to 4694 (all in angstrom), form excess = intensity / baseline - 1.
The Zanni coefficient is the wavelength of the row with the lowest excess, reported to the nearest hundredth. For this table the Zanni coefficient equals 4686.01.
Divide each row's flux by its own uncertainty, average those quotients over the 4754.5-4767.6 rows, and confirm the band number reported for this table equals 17.9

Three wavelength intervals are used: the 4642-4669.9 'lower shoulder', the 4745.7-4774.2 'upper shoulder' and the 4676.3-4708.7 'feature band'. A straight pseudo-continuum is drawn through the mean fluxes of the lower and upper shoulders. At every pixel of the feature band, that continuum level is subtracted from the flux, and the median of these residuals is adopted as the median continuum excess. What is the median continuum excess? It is -0.80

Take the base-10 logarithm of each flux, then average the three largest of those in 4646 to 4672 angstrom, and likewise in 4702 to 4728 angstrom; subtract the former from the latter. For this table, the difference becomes -0.018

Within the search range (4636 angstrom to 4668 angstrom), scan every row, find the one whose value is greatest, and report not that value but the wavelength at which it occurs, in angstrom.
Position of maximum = 4651.61 angstrom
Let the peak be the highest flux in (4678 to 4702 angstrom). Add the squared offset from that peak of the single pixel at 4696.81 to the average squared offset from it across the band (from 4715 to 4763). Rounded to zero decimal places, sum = 11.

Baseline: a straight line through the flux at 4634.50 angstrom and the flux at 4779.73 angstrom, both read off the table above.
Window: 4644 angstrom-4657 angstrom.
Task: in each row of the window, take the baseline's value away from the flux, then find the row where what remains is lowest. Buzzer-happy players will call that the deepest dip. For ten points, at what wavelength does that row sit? 4655.90 angstrom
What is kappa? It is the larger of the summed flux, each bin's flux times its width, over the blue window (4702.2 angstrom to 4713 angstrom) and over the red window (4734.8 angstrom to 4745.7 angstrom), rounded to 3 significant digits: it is 234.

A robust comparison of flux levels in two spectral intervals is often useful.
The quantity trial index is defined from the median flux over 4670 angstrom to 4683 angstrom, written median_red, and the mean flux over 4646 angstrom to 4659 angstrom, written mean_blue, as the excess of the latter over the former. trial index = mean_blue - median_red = 1.0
